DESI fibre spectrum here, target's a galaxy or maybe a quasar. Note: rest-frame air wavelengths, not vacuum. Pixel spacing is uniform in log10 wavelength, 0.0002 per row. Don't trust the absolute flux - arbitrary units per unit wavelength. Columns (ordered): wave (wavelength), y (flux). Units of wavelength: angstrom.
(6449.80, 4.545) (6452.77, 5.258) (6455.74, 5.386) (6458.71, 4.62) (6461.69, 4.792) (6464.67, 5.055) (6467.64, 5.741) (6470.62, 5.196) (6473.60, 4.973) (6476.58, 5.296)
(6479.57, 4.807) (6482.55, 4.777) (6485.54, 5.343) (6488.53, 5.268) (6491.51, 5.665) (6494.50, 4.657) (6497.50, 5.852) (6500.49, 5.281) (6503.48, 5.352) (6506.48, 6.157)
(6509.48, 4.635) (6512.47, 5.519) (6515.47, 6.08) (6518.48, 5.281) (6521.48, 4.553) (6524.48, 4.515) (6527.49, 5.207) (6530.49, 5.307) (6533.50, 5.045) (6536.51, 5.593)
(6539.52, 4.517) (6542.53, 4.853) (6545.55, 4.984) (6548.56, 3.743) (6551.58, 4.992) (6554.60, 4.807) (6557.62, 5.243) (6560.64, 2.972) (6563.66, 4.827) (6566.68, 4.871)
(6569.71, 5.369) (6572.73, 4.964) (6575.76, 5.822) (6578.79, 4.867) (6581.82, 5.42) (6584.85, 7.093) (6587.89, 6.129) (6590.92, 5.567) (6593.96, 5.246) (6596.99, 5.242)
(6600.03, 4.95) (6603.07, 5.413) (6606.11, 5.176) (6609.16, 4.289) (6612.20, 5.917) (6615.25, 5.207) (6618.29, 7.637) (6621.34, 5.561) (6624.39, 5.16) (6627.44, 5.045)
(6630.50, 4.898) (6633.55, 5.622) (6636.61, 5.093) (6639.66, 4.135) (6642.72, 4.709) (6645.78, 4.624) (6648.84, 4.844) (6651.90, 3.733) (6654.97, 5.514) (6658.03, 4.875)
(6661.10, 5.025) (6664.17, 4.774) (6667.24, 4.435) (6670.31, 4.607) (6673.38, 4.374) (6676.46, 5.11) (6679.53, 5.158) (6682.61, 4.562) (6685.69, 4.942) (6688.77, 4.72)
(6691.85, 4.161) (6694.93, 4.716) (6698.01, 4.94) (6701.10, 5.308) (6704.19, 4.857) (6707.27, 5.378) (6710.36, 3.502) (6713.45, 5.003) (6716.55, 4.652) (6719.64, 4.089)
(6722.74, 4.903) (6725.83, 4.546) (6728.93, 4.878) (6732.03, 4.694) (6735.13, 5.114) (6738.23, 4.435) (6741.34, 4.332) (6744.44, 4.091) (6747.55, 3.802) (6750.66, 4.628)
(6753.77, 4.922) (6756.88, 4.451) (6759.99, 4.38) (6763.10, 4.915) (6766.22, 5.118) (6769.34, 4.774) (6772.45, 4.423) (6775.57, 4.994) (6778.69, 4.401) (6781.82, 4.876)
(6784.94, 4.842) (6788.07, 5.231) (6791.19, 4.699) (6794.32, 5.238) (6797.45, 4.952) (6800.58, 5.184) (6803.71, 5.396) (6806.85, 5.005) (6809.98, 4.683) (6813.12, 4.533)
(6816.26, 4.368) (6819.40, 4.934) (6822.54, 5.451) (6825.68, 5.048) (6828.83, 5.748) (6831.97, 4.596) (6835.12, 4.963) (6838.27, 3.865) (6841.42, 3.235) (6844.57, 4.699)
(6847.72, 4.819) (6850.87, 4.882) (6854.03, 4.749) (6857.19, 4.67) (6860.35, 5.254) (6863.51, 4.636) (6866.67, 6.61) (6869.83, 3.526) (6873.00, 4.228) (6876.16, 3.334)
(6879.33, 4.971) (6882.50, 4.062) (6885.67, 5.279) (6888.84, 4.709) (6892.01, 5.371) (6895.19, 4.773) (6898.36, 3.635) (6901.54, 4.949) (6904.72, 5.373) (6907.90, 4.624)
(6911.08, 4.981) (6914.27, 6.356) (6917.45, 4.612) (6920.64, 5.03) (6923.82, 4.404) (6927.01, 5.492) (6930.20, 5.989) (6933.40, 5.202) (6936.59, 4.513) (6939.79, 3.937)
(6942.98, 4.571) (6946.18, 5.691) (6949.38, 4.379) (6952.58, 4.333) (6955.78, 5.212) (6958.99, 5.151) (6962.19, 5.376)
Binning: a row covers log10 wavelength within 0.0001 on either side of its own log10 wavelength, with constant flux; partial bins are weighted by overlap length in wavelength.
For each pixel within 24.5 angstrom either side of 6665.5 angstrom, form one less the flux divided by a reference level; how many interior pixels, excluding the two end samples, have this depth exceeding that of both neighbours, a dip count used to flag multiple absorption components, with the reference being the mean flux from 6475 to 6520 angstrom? 6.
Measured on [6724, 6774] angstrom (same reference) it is 3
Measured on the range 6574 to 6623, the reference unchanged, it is 4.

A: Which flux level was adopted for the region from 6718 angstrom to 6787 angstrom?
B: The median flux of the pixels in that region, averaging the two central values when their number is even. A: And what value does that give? 4.66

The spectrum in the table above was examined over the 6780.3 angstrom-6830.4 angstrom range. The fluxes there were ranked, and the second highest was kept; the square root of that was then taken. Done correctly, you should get 2.33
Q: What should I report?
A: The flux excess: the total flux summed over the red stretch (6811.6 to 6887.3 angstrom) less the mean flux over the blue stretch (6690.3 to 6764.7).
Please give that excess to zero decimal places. 108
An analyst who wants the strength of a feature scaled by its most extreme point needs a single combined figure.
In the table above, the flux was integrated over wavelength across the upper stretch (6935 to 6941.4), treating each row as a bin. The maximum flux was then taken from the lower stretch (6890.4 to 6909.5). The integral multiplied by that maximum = 145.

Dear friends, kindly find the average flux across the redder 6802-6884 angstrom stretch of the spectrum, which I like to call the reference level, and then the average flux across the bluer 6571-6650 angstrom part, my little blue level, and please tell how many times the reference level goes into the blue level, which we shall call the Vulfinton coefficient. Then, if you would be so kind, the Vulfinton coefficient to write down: 1.134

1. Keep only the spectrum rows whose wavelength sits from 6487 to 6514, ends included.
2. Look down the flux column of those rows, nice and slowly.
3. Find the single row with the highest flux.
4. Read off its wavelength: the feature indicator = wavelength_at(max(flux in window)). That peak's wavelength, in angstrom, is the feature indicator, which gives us 6506.48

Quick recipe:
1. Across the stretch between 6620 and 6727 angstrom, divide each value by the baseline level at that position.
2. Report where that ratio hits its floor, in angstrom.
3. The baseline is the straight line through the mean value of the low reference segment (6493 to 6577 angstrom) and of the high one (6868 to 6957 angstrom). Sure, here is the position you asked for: 6710.36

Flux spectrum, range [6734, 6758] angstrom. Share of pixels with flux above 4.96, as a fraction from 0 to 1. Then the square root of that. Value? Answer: 0.35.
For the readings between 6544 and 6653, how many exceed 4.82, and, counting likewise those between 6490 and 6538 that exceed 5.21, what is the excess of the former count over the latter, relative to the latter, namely 1.8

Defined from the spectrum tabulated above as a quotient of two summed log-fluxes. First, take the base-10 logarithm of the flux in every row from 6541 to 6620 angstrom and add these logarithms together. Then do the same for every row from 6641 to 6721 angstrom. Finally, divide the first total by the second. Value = 1.06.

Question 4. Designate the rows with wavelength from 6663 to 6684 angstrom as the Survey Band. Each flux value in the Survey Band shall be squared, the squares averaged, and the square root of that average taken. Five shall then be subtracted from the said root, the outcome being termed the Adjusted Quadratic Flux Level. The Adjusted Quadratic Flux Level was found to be -0.27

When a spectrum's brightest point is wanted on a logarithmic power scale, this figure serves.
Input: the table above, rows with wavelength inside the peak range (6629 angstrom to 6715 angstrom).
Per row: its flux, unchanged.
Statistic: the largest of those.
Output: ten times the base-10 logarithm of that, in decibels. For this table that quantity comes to 7.50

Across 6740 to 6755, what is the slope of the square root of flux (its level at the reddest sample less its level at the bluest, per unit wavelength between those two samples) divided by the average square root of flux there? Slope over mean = 0.005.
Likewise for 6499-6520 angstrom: 0.000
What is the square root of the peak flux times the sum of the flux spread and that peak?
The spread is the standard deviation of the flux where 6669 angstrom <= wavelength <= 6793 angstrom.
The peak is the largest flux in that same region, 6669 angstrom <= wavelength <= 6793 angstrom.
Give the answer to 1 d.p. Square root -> 5.6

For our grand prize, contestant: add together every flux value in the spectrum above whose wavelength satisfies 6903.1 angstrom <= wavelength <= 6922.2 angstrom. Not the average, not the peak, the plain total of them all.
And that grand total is 31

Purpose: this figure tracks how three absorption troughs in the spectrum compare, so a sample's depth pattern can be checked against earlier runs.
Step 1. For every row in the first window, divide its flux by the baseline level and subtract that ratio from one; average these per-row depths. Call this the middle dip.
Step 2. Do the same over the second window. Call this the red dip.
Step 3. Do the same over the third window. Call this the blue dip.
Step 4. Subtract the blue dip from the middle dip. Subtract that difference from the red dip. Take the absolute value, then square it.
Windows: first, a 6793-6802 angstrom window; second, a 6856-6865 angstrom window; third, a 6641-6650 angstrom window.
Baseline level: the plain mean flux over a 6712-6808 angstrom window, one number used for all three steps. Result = 0.0037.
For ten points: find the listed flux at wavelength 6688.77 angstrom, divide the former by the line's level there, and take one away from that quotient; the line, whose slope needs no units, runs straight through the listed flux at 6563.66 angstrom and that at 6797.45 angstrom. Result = -0.036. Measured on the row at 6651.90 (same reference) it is -0.234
